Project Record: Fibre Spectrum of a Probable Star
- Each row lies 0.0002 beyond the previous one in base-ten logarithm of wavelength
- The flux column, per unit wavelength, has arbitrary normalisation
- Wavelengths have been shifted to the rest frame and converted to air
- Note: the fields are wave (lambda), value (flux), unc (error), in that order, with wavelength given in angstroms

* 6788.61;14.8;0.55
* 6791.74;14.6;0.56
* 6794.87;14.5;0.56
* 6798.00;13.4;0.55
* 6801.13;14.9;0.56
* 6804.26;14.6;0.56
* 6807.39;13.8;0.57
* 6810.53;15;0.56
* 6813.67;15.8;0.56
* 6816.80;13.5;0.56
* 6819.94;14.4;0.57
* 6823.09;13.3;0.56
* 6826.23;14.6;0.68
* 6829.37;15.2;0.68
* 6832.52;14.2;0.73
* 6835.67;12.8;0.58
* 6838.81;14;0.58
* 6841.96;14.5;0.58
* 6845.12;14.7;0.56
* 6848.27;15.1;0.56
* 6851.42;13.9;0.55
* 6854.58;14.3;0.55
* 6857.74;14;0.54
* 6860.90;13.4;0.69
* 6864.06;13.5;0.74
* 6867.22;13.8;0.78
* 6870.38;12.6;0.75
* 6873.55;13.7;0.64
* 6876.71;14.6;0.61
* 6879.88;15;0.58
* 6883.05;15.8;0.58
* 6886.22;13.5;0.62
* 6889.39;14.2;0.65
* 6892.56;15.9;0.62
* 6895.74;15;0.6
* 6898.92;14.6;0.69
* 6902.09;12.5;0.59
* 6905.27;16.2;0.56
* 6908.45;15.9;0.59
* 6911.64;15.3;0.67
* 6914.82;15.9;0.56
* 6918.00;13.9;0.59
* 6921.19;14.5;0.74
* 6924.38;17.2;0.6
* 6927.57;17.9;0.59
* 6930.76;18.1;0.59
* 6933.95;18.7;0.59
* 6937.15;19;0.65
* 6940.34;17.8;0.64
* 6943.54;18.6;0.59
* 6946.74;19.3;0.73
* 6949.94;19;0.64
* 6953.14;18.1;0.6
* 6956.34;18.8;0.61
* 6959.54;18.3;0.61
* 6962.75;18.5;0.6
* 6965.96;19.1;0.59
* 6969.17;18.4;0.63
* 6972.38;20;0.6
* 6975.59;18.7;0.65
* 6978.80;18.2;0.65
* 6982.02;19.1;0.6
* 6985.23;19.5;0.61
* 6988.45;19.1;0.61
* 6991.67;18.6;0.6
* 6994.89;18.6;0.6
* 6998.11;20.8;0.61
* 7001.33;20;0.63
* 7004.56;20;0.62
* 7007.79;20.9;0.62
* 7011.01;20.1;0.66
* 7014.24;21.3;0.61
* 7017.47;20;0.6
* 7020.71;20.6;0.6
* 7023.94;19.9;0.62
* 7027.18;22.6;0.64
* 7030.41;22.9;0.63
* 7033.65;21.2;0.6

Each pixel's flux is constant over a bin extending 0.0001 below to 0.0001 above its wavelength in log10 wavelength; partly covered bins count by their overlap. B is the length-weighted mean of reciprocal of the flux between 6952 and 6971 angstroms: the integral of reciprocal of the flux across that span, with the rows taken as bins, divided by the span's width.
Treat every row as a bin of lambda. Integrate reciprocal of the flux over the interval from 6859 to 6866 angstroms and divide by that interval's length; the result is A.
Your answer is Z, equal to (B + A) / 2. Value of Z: 0.064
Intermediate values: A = 0.0741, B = 0.054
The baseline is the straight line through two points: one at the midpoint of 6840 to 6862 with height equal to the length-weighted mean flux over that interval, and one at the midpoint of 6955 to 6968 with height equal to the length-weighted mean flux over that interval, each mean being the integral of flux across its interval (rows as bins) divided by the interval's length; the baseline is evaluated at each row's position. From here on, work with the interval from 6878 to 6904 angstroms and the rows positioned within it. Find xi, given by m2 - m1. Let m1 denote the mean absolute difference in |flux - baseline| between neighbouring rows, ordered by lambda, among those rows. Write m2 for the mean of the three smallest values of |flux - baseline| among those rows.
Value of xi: -0.9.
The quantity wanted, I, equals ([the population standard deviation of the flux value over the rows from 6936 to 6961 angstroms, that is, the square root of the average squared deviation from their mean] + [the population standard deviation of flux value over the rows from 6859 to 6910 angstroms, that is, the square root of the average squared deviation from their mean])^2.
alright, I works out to 2.6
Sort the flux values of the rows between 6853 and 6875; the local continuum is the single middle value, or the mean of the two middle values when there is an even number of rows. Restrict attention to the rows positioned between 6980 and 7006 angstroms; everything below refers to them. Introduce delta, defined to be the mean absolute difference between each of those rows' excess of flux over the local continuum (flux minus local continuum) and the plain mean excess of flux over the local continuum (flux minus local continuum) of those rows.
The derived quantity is 0.61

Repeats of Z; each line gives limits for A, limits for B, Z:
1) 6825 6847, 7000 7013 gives 0.060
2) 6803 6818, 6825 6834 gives 0.069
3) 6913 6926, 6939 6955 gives 0.060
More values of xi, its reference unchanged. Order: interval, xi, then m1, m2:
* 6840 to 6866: 0.0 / 0.3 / 0.35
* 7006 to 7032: 0.2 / 0.3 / 0.44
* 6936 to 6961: -0.4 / 0.5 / 0.18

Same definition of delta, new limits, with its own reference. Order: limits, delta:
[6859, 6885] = 0.81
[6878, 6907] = 0.93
